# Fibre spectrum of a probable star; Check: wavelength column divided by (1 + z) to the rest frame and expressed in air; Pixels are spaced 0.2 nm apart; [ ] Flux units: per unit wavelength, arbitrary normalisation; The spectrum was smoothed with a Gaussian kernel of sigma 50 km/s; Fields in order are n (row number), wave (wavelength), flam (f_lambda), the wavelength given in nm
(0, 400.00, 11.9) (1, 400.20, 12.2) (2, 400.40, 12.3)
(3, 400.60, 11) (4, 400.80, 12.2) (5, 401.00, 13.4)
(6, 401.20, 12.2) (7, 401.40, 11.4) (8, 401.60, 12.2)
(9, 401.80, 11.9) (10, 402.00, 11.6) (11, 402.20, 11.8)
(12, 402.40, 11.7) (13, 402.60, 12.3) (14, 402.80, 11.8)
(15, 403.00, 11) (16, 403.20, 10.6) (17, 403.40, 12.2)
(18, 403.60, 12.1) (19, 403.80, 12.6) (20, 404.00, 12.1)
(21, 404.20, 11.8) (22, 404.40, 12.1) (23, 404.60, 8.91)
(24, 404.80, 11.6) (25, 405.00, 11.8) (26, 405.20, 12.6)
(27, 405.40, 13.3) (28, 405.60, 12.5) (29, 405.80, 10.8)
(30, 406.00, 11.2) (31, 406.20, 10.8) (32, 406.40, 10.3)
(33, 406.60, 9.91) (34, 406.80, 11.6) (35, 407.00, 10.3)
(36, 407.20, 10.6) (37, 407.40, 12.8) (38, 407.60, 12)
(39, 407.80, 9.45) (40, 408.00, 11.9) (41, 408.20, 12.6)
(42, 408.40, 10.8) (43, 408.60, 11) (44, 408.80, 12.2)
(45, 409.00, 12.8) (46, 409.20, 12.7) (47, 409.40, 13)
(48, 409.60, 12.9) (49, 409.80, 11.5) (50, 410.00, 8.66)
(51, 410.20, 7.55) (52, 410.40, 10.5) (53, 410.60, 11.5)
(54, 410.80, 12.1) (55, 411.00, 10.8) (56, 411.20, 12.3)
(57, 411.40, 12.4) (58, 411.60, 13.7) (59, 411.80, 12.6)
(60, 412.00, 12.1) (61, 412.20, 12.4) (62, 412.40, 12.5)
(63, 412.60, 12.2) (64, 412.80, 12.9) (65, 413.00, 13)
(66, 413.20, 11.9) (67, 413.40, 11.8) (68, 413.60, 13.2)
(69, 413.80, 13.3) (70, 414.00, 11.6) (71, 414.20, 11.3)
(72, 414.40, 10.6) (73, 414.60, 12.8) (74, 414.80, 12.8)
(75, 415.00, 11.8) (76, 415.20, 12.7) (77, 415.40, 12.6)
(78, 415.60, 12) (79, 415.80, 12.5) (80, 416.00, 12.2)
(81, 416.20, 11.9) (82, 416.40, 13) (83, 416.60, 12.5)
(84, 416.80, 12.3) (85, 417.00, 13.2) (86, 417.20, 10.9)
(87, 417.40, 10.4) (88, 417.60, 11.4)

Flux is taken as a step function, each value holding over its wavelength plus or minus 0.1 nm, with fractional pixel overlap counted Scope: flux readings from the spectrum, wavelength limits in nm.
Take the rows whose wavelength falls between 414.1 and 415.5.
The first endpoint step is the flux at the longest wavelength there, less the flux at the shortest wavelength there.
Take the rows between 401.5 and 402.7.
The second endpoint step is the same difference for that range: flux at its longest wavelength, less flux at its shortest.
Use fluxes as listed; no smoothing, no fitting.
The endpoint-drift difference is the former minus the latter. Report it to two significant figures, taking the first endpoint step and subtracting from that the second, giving 1.2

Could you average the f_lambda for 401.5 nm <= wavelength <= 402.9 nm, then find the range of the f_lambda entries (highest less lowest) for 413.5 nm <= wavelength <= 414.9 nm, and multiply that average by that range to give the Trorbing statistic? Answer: 32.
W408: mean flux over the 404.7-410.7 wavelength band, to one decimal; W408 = 11.4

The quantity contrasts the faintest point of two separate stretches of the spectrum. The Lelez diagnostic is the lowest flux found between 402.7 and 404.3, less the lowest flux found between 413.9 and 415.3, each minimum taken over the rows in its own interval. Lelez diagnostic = 0.0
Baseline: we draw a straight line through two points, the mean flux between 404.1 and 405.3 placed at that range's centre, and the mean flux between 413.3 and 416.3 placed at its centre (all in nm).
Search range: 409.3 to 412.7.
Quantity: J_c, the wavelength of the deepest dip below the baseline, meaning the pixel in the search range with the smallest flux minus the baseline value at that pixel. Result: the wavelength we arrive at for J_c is 410.20 nm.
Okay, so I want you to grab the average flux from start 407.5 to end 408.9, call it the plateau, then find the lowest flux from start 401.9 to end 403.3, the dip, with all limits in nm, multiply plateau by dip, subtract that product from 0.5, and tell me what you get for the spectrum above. -121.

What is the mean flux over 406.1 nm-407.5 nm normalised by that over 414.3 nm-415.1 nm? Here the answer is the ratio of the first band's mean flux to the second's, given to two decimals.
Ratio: 0.91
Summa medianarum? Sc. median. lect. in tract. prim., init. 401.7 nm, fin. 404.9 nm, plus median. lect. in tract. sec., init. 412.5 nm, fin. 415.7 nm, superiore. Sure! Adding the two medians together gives 24.2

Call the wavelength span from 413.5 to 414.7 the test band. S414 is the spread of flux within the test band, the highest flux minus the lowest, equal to 2.7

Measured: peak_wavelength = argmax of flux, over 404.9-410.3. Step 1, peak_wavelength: 405.40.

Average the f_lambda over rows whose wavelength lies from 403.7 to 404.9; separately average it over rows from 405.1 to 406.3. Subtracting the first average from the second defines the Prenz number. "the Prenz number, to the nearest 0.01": 0.35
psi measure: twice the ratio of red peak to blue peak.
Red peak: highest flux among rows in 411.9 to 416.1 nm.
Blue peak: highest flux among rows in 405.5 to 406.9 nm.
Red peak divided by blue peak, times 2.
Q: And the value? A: 2.13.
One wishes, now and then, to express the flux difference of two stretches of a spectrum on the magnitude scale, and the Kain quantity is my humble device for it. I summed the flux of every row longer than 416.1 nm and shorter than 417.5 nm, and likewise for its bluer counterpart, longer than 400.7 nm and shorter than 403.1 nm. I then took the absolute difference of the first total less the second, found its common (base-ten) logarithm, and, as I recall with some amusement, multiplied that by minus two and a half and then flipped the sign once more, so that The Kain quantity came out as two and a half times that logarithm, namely 4.43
